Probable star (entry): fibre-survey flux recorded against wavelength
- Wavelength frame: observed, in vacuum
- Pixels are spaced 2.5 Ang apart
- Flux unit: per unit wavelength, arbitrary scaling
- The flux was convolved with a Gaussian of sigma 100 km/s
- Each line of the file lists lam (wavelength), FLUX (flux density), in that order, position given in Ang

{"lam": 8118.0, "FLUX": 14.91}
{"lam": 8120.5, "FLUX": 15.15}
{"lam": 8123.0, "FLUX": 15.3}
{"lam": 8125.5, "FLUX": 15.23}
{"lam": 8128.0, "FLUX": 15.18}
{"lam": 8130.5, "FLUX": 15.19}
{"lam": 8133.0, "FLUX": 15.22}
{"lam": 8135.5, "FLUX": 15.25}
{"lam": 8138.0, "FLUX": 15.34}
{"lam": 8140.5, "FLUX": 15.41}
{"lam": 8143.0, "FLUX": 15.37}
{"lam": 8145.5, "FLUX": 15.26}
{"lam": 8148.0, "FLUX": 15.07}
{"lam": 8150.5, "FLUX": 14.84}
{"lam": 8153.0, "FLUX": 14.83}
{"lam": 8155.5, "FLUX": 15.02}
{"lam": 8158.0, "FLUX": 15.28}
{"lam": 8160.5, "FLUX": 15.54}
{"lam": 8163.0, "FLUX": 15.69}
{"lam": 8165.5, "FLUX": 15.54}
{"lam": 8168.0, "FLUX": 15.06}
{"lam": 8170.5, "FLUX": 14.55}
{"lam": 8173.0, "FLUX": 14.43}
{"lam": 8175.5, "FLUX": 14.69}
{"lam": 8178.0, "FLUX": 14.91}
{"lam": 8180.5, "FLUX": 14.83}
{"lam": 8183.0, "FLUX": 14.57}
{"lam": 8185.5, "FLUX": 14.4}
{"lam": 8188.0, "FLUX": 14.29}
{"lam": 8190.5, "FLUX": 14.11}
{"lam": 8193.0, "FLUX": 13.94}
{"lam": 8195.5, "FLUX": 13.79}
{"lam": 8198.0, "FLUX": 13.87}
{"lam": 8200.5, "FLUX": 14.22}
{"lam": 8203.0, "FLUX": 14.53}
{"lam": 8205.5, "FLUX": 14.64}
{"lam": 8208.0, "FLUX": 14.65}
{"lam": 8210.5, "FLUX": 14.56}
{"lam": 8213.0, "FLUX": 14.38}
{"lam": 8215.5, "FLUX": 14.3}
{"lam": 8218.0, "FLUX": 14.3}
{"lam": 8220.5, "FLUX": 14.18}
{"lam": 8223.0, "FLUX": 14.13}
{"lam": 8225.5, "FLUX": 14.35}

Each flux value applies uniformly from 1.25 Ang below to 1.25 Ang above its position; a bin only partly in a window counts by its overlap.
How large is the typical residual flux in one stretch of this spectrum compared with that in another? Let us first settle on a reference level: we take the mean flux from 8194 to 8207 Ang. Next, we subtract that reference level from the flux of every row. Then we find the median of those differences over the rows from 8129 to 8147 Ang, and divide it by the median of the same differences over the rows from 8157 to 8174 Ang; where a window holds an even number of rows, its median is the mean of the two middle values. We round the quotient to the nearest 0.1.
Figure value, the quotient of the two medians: 1.0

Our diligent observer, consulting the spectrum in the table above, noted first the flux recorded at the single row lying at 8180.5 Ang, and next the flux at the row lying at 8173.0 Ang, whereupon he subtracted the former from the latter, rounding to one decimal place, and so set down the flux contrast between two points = -0.4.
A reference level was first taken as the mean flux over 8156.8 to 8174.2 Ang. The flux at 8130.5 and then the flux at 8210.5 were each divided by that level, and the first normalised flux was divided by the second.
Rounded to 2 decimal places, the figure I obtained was 1.04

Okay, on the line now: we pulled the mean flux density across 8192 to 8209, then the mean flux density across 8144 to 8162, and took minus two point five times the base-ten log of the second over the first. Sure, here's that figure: -0.066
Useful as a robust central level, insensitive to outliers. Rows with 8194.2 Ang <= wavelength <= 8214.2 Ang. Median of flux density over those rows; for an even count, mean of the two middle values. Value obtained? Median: 14.5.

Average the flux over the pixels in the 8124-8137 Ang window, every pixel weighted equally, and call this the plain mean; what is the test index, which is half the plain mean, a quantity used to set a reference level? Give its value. 7.61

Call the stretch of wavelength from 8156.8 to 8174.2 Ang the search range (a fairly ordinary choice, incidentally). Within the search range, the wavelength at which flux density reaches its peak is 8163.0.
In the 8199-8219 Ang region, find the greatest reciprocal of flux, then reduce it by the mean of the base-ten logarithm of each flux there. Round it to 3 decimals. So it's -1.089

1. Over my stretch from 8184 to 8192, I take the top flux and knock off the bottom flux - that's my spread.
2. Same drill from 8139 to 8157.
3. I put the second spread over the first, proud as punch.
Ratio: 2.0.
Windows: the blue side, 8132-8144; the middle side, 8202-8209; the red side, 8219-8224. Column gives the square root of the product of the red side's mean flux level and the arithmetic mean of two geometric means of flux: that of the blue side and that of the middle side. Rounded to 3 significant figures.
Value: 14.6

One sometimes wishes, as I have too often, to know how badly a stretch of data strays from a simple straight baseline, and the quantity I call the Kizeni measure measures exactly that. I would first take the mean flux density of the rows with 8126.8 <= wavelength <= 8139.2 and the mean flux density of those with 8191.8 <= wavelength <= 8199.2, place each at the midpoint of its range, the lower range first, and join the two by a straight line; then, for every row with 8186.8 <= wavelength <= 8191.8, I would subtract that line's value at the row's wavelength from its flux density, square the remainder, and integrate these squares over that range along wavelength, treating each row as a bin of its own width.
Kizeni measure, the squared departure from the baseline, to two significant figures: 0.21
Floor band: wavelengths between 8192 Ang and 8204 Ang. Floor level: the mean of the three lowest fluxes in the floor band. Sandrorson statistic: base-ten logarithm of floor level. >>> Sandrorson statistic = 1.14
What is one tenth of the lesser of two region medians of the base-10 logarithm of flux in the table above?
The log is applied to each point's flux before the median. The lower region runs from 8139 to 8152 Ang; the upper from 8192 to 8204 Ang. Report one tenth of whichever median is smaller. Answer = 0.114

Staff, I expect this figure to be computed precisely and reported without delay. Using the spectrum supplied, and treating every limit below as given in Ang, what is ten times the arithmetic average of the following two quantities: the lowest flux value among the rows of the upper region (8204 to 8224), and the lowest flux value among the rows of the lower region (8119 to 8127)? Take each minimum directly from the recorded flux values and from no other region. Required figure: 146.4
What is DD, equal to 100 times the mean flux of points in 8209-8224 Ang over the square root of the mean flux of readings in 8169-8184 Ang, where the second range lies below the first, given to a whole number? 374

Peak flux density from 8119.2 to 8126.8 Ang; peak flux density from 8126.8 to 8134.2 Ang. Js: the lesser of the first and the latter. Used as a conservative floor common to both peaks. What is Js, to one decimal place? 15.2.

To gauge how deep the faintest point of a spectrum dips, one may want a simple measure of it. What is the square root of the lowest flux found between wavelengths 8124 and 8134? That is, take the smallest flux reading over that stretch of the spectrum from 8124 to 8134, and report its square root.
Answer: 3.90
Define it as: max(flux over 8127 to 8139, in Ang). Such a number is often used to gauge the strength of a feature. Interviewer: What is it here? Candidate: 15.34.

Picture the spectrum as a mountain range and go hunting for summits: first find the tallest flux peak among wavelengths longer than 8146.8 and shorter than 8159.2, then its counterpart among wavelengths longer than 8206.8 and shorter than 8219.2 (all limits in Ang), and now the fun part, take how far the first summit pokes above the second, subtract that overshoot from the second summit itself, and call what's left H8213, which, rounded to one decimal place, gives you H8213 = 14.0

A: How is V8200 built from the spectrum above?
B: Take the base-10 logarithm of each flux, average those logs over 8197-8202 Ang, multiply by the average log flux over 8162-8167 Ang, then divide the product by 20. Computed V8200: 0.0685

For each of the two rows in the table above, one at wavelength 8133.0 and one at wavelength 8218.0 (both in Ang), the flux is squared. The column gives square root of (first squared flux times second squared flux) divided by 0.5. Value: 435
